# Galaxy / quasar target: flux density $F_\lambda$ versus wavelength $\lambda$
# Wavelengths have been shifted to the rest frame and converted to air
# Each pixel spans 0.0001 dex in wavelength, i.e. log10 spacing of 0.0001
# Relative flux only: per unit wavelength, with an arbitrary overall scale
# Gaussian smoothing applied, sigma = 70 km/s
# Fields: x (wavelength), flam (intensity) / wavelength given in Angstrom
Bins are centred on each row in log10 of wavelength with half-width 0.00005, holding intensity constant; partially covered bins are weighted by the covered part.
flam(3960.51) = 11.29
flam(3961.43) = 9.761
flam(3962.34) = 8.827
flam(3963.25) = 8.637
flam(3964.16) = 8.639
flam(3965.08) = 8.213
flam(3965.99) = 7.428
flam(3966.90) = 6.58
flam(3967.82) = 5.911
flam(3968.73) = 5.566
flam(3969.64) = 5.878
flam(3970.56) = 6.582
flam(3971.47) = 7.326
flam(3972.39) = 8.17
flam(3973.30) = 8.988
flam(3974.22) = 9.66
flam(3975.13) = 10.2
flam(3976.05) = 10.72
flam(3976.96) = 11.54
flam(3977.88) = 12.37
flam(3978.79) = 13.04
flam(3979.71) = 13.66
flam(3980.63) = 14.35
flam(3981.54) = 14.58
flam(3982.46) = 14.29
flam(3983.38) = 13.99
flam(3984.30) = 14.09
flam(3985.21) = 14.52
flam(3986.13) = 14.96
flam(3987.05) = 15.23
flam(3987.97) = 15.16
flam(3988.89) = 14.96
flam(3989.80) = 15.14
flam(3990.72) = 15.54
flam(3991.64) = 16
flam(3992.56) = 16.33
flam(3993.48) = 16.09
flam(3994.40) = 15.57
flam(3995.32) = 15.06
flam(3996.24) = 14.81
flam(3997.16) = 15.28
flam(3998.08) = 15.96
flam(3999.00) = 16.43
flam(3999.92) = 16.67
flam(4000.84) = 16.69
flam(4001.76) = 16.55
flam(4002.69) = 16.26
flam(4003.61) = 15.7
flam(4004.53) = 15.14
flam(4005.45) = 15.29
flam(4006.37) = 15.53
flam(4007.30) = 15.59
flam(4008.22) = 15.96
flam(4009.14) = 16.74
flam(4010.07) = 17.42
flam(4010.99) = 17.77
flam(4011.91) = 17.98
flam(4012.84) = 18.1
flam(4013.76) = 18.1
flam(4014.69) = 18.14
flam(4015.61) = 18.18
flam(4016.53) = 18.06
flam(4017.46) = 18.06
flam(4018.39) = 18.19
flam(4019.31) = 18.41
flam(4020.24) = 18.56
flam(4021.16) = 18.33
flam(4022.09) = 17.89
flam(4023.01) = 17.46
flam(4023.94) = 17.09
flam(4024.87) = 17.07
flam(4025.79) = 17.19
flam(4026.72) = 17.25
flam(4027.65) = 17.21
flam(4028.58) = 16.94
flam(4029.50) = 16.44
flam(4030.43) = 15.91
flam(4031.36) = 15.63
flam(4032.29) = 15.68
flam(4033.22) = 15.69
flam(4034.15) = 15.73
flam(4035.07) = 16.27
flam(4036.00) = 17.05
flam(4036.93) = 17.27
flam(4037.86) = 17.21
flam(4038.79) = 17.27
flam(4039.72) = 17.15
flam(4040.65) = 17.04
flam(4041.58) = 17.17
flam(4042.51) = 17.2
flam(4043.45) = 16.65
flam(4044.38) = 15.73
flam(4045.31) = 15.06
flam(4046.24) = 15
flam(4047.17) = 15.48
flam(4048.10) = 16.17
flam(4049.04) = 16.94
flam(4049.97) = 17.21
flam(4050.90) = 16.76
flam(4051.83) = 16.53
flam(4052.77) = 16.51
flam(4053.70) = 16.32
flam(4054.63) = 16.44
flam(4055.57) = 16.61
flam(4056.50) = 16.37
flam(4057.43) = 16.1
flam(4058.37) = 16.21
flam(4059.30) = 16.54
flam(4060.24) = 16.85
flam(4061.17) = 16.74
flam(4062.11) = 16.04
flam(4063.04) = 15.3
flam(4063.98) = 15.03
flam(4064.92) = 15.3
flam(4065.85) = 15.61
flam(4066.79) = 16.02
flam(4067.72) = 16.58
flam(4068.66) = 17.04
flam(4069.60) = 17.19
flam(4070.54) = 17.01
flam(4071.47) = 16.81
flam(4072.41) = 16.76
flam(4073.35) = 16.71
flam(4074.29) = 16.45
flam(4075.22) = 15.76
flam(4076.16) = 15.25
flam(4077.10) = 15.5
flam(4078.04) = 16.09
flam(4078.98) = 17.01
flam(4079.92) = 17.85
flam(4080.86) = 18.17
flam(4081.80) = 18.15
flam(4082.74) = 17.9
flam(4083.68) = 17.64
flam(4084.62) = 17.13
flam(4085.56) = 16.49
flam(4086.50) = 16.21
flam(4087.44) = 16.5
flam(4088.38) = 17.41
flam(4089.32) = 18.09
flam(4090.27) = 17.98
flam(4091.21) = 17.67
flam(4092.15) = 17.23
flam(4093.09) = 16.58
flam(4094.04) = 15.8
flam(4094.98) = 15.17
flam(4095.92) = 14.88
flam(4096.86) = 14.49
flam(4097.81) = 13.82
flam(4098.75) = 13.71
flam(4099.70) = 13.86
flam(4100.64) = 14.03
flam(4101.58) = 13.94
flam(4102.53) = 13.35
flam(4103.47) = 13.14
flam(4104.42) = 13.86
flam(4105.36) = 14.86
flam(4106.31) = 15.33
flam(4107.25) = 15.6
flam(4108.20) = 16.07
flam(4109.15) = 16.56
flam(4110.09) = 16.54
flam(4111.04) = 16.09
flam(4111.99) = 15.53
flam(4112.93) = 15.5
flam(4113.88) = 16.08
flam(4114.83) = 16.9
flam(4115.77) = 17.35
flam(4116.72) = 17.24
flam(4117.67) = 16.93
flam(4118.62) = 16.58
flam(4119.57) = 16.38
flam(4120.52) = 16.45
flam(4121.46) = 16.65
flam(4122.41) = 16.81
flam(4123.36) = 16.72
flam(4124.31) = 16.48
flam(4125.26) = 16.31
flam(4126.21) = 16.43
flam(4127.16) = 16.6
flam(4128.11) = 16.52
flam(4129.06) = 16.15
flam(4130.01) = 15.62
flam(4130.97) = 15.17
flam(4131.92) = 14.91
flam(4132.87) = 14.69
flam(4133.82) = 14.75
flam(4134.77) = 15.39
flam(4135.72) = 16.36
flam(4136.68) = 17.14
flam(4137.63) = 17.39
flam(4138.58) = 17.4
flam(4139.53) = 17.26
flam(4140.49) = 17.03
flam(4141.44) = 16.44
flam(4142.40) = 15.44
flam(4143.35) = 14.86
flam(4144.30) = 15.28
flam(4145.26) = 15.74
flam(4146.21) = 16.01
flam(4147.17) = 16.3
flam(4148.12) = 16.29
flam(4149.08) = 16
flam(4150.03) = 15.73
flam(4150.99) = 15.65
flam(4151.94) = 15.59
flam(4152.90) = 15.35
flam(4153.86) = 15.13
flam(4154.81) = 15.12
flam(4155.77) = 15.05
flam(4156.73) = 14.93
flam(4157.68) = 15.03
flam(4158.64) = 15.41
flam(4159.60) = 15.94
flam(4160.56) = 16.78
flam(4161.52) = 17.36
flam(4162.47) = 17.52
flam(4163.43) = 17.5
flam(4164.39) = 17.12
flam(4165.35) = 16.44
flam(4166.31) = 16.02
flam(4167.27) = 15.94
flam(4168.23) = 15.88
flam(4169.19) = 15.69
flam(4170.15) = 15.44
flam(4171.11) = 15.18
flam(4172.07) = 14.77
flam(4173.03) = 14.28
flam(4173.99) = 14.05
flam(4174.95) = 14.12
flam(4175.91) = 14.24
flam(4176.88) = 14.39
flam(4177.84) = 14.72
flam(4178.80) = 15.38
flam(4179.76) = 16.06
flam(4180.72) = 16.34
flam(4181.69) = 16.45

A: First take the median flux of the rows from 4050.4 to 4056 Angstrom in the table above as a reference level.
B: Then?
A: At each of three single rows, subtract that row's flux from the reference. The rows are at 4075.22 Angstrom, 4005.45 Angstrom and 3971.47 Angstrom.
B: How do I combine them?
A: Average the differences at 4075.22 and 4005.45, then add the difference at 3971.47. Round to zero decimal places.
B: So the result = 10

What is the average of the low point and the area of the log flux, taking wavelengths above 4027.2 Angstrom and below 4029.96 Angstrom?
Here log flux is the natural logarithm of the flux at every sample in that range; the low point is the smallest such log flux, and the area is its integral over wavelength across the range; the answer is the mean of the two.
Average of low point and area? 5.3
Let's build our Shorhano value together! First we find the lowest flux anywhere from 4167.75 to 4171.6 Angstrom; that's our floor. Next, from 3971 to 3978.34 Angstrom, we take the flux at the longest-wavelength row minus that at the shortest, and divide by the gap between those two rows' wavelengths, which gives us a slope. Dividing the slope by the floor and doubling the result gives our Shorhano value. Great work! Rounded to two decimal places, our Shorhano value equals 0.10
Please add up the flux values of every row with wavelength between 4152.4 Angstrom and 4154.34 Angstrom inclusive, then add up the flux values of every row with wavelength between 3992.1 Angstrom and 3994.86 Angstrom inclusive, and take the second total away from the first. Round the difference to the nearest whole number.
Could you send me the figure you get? -18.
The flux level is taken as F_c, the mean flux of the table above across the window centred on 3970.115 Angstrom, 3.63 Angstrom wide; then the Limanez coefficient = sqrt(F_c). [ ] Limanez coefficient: 2.52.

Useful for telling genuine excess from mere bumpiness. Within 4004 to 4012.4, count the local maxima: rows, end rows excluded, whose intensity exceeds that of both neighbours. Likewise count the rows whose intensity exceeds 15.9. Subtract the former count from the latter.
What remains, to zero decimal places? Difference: 5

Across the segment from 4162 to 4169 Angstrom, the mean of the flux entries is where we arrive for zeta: 16.6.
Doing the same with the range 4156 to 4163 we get 16.1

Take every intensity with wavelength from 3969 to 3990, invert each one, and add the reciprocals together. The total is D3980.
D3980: 2.1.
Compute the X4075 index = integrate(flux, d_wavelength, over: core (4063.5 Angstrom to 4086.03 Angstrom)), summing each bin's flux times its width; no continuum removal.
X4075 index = 375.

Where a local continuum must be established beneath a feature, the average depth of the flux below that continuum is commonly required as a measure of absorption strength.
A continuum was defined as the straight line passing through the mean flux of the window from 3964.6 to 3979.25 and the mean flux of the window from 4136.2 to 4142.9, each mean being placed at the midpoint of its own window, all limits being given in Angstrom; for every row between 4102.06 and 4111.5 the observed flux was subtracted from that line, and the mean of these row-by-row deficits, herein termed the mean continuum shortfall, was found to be 0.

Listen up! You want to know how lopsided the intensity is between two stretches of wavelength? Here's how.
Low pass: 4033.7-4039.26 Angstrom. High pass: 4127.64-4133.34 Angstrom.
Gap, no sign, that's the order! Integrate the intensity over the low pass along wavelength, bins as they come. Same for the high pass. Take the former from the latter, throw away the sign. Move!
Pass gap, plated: 5.2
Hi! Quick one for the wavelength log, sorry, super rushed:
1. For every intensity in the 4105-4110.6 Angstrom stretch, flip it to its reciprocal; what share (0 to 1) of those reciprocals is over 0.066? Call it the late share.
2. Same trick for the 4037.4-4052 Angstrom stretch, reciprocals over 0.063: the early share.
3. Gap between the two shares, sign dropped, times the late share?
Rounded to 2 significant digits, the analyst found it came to 0.014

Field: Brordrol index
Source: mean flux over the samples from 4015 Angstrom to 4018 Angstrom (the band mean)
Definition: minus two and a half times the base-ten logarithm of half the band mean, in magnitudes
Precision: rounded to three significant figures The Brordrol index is -2.39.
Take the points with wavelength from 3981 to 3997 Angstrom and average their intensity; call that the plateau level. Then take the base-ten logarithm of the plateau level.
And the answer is 1.18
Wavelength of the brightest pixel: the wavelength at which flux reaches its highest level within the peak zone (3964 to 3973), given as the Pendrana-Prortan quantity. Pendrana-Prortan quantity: 3964.16 Angstrom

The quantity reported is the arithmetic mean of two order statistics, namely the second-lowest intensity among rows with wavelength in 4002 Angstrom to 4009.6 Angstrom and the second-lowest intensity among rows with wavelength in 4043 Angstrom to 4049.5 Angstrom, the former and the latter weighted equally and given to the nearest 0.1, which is 15.2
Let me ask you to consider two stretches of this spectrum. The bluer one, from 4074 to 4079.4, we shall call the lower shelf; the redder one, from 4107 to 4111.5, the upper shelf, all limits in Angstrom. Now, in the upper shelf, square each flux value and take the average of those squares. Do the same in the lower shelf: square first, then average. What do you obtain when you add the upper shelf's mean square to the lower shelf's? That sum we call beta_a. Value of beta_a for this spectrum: 518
